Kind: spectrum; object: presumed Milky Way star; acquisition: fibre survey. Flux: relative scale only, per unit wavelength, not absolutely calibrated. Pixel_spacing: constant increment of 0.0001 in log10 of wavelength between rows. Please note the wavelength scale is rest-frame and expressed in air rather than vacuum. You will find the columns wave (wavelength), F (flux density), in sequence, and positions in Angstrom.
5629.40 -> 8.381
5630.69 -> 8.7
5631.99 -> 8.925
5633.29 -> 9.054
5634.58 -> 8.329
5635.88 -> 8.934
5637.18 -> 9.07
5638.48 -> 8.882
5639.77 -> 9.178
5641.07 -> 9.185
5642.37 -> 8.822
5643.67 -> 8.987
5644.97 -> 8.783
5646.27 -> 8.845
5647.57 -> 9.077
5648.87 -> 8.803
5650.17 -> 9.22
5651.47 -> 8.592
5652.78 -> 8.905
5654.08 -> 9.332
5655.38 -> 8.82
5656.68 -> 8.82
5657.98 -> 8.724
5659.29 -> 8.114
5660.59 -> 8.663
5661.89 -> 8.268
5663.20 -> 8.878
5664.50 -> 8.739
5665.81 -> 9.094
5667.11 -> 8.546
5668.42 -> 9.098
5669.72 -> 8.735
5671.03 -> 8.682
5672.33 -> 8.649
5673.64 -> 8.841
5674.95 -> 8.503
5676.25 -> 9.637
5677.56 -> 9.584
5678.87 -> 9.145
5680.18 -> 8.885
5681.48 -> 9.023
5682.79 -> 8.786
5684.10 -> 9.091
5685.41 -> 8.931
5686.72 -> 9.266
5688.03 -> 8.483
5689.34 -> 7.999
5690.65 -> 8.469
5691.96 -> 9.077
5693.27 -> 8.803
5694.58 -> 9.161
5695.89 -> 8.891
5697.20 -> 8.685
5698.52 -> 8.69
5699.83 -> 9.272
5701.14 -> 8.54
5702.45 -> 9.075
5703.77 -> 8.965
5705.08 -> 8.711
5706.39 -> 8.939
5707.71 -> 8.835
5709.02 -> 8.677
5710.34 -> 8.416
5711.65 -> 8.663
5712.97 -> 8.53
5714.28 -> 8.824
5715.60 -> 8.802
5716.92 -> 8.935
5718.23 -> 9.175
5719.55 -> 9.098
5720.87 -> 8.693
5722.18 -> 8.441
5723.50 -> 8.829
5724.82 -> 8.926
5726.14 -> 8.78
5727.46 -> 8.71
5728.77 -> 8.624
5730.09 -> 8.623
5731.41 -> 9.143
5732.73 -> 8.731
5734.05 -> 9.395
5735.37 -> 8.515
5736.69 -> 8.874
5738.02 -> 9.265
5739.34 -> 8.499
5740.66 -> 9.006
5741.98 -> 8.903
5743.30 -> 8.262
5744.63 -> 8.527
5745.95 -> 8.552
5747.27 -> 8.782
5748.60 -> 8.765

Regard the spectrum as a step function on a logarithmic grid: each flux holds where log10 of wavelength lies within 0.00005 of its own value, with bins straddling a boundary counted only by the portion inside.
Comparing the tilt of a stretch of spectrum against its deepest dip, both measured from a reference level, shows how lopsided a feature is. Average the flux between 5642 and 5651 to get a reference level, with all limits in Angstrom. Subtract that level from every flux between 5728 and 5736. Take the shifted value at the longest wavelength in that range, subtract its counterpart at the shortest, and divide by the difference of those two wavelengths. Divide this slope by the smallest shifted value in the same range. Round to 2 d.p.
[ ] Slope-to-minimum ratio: 0.04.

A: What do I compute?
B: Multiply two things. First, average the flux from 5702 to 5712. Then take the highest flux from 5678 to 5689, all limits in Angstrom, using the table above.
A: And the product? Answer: 81.4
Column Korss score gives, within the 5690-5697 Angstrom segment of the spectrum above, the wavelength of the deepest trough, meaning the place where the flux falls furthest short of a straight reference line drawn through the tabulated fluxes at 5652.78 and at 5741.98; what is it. 5690.65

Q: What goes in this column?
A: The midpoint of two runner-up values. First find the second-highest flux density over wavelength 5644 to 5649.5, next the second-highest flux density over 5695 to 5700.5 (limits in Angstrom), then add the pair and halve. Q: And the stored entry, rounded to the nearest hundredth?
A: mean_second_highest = 8.87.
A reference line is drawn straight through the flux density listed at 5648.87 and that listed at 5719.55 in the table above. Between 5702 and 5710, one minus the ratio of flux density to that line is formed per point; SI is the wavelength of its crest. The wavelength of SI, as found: 5709.02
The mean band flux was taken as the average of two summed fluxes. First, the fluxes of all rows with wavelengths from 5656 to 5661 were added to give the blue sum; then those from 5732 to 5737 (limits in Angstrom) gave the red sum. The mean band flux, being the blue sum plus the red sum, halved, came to 34.9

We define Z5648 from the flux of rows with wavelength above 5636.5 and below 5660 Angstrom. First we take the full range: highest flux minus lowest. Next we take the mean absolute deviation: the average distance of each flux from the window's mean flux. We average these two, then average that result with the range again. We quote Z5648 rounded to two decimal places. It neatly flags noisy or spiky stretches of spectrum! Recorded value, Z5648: 0.96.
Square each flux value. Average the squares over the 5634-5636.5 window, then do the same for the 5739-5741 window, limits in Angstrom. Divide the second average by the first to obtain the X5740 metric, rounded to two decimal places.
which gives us 1.03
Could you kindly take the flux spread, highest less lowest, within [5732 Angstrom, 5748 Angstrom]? 1.13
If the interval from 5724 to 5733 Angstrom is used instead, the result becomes 0.52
